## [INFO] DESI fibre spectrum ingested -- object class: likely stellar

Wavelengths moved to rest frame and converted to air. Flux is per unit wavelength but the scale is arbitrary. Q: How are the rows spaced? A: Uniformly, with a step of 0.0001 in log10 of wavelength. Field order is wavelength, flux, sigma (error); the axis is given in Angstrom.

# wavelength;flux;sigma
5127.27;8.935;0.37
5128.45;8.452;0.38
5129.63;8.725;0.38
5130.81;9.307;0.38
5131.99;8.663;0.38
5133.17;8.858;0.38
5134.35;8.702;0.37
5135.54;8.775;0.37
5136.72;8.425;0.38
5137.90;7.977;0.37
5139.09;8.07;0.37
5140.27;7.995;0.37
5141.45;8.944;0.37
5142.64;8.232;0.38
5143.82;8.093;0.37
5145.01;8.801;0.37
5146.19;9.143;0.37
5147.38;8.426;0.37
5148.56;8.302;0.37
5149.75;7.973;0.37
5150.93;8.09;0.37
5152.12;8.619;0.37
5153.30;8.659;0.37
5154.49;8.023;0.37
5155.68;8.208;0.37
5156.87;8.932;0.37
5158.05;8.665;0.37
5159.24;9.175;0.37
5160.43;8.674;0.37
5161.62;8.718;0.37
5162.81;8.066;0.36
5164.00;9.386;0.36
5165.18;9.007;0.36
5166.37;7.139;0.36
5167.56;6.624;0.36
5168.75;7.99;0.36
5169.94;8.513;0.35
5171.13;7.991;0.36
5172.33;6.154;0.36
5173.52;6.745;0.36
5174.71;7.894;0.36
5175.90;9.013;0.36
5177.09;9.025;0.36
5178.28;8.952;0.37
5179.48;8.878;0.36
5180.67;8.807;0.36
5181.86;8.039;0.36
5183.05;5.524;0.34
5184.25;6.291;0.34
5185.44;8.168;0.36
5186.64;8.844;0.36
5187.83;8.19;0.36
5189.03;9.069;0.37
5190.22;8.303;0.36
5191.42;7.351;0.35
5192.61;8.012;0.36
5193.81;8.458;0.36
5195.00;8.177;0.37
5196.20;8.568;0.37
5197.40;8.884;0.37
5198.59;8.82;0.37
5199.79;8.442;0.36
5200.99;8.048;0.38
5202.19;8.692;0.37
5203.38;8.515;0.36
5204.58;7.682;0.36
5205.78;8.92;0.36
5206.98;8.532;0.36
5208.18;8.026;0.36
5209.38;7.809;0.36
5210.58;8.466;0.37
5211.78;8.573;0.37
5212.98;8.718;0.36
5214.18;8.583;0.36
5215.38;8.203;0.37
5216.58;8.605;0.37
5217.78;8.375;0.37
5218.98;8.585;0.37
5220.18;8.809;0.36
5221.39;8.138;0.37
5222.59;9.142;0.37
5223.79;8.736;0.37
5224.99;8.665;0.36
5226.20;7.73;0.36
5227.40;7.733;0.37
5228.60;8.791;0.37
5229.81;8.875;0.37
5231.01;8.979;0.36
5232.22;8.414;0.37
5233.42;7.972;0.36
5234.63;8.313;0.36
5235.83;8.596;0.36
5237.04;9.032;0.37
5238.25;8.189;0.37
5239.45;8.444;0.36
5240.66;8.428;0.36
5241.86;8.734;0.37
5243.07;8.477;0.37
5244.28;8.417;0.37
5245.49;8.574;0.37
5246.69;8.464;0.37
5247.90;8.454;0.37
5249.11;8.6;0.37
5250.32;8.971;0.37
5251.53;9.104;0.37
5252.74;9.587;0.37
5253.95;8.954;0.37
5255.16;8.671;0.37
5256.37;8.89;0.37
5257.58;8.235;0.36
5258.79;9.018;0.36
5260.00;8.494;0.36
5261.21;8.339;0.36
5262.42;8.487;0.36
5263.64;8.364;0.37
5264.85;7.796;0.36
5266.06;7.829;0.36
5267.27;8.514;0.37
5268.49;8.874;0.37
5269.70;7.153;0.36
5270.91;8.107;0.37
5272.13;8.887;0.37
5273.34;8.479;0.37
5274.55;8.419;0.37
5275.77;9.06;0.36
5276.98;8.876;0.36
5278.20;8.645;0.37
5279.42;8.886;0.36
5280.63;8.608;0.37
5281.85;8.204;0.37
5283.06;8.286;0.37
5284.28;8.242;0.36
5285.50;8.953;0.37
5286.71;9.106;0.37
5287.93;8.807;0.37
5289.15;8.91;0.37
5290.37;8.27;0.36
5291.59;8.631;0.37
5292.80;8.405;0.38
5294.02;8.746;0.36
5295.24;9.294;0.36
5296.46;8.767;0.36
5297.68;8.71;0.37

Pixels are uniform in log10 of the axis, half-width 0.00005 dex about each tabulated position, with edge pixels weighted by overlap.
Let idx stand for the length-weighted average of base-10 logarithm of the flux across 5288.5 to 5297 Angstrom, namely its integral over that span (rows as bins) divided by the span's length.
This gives 0.940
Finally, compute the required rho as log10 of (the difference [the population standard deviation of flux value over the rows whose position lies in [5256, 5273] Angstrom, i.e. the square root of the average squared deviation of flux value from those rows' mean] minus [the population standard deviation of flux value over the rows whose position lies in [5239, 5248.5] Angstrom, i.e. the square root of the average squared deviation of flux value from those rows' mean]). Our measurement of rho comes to -0.40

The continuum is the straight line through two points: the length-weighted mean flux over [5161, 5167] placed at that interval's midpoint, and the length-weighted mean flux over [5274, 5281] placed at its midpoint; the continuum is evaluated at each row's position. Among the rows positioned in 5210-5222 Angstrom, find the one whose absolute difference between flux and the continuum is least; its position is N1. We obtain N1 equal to 5214.18 Angstrom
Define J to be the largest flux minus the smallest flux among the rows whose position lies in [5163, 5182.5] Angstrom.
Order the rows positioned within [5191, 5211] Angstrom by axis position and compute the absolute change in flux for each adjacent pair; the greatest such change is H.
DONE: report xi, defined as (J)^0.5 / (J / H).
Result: 0.7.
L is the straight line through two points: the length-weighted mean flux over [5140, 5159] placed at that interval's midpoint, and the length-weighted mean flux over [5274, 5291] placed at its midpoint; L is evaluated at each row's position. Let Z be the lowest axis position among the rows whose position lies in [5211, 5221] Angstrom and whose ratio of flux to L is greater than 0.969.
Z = 5211.78 Angstrom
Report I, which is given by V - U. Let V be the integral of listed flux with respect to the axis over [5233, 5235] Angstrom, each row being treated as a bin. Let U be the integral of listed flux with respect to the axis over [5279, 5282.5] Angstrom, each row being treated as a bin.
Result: -14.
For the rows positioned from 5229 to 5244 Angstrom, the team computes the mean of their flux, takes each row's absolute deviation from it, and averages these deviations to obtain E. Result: 0.25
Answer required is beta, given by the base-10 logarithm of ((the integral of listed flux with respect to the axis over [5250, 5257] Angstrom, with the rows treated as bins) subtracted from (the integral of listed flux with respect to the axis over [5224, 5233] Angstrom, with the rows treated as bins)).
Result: 1.11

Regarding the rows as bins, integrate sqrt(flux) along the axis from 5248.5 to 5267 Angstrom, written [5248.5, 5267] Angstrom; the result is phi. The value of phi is 54.3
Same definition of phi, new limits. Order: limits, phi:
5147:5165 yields 52.6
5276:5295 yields 55.9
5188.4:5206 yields 50.9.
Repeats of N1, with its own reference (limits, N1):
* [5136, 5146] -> 5136.72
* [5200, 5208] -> 5206.98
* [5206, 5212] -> 5211.78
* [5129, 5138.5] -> 5136.72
